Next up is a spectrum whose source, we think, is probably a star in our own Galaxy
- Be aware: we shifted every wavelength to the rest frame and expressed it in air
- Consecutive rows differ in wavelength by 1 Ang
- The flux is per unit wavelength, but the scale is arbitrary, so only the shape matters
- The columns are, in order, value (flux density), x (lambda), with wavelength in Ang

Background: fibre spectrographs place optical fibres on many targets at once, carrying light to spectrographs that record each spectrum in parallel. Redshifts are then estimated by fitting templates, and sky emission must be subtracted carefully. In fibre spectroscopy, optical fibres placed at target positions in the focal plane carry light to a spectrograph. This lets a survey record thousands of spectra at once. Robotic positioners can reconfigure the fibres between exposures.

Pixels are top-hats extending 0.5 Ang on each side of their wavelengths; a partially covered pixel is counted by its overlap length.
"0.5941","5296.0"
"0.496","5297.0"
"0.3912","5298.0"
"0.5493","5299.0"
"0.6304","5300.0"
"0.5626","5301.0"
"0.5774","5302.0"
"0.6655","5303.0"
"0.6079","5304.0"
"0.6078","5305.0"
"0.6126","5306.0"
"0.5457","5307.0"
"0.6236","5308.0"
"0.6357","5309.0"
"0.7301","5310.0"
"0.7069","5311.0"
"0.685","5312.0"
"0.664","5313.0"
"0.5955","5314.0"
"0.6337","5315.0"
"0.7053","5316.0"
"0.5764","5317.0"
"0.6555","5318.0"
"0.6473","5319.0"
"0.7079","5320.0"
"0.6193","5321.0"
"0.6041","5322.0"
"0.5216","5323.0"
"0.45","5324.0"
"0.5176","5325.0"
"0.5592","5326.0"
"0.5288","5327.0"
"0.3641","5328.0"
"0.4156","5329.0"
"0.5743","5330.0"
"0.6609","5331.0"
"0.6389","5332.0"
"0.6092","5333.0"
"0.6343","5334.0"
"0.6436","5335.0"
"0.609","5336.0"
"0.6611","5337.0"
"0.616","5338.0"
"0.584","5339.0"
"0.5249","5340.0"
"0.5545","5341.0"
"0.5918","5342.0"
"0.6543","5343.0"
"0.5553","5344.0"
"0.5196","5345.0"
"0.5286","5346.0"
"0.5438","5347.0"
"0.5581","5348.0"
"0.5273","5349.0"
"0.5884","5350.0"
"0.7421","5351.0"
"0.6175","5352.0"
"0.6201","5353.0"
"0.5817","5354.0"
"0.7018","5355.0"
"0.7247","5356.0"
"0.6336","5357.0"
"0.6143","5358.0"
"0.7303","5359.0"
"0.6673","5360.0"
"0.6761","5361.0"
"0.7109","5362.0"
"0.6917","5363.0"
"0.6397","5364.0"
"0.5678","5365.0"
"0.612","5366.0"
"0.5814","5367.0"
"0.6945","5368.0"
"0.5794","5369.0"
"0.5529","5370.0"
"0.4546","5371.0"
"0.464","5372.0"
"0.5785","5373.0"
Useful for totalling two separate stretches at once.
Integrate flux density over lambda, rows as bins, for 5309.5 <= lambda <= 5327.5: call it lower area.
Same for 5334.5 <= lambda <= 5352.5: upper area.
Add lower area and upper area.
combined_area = 21.7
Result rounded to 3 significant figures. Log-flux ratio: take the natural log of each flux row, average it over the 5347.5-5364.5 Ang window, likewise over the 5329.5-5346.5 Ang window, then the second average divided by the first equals 1.18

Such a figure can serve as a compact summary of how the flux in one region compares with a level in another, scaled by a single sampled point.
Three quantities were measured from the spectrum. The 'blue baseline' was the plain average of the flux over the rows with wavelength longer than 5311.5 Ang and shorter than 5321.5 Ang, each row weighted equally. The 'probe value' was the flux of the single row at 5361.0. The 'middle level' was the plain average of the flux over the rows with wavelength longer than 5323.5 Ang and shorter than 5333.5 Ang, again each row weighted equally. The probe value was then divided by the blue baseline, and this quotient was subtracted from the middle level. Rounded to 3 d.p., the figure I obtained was -0.510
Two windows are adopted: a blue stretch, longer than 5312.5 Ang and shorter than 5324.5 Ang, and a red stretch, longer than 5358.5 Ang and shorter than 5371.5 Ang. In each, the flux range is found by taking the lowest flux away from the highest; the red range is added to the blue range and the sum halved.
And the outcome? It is 0.267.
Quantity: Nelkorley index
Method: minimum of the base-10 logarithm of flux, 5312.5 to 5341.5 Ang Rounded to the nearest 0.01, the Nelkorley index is -0.44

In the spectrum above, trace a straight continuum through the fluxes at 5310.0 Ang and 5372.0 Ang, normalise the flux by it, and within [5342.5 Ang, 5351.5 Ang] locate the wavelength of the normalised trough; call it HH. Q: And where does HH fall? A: 5345.0 Ang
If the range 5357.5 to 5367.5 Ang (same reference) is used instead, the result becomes 5365.0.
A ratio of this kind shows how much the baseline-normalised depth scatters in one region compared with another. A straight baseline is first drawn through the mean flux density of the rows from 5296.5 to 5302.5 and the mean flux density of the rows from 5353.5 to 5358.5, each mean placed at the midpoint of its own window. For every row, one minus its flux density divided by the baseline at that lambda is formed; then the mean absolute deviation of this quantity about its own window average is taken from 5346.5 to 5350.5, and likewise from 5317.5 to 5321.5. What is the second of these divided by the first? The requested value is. 1.6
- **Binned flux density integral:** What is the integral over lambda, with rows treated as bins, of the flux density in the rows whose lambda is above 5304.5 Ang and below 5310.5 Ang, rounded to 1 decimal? 3.8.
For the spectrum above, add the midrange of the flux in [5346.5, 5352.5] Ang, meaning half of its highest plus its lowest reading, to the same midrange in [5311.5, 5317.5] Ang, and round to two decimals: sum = 1.28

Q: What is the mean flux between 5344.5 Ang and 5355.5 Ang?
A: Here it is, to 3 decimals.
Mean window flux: 0.594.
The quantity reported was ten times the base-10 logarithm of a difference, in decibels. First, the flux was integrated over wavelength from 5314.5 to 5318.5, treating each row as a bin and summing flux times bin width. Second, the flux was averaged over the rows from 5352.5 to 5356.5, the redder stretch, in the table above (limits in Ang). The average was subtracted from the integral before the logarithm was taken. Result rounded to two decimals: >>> 2.82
